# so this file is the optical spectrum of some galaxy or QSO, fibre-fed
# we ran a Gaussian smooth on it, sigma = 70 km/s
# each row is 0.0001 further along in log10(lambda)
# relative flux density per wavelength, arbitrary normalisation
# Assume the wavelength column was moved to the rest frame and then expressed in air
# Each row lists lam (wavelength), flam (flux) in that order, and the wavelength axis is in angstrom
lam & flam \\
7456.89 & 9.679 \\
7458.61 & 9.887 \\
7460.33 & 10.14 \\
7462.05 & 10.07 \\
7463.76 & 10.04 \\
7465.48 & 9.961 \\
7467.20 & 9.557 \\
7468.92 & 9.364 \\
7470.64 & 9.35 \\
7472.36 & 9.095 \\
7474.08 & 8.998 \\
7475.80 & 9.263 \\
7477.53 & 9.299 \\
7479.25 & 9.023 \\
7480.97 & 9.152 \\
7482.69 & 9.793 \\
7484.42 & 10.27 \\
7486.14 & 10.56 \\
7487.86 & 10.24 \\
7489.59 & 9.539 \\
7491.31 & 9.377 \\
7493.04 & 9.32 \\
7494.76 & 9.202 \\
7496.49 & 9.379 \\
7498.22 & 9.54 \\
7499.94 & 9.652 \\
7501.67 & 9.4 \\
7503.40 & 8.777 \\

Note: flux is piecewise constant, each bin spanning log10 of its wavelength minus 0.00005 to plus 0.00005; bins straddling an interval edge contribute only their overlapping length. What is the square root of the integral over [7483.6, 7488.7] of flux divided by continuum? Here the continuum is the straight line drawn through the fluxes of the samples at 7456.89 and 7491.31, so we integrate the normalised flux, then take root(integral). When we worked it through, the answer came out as 2.4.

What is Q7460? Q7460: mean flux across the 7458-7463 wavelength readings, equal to 10.0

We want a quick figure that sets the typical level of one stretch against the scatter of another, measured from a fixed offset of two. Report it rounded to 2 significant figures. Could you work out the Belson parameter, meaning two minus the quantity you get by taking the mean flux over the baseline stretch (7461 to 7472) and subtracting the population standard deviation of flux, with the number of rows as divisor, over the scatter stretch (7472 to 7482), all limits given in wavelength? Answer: -7.6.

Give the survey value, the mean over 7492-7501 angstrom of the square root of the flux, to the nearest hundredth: 3.07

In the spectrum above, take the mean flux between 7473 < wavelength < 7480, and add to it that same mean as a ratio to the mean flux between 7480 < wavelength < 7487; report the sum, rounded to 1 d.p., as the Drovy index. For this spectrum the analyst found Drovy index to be 10.1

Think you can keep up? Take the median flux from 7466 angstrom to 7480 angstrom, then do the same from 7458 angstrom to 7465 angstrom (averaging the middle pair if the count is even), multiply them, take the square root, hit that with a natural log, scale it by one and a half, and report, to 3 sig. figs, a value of 3.40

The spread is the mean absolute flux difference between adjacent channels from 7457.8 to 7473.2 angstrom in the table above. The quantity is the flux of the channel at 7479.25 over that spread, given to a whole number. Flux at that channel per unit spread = 56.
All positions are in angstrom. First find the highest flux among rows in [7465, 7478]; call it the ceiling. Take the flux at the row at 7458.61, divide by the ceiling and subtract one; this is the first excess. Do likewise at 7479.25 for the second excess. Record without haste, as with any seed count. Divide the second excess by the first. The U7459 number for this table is 12.7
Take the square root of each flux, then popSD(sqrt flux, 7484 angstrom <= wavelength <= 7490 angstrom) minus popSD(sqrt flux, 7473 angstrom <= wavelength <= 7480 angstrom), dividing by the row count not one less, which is 0.04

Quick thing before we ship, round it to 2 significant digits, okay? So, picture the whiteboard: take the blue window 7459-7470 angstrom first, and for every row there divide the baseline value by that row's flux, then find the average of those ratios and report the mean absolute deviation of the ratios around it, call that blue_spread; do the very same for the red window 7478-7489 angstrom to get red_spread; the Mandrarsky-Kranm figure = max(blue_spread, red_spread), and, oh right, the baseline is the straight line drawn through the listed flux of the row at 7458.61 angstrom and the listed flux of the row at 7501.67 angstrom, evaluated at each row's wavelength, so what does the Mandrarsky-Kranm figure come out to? 0.055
